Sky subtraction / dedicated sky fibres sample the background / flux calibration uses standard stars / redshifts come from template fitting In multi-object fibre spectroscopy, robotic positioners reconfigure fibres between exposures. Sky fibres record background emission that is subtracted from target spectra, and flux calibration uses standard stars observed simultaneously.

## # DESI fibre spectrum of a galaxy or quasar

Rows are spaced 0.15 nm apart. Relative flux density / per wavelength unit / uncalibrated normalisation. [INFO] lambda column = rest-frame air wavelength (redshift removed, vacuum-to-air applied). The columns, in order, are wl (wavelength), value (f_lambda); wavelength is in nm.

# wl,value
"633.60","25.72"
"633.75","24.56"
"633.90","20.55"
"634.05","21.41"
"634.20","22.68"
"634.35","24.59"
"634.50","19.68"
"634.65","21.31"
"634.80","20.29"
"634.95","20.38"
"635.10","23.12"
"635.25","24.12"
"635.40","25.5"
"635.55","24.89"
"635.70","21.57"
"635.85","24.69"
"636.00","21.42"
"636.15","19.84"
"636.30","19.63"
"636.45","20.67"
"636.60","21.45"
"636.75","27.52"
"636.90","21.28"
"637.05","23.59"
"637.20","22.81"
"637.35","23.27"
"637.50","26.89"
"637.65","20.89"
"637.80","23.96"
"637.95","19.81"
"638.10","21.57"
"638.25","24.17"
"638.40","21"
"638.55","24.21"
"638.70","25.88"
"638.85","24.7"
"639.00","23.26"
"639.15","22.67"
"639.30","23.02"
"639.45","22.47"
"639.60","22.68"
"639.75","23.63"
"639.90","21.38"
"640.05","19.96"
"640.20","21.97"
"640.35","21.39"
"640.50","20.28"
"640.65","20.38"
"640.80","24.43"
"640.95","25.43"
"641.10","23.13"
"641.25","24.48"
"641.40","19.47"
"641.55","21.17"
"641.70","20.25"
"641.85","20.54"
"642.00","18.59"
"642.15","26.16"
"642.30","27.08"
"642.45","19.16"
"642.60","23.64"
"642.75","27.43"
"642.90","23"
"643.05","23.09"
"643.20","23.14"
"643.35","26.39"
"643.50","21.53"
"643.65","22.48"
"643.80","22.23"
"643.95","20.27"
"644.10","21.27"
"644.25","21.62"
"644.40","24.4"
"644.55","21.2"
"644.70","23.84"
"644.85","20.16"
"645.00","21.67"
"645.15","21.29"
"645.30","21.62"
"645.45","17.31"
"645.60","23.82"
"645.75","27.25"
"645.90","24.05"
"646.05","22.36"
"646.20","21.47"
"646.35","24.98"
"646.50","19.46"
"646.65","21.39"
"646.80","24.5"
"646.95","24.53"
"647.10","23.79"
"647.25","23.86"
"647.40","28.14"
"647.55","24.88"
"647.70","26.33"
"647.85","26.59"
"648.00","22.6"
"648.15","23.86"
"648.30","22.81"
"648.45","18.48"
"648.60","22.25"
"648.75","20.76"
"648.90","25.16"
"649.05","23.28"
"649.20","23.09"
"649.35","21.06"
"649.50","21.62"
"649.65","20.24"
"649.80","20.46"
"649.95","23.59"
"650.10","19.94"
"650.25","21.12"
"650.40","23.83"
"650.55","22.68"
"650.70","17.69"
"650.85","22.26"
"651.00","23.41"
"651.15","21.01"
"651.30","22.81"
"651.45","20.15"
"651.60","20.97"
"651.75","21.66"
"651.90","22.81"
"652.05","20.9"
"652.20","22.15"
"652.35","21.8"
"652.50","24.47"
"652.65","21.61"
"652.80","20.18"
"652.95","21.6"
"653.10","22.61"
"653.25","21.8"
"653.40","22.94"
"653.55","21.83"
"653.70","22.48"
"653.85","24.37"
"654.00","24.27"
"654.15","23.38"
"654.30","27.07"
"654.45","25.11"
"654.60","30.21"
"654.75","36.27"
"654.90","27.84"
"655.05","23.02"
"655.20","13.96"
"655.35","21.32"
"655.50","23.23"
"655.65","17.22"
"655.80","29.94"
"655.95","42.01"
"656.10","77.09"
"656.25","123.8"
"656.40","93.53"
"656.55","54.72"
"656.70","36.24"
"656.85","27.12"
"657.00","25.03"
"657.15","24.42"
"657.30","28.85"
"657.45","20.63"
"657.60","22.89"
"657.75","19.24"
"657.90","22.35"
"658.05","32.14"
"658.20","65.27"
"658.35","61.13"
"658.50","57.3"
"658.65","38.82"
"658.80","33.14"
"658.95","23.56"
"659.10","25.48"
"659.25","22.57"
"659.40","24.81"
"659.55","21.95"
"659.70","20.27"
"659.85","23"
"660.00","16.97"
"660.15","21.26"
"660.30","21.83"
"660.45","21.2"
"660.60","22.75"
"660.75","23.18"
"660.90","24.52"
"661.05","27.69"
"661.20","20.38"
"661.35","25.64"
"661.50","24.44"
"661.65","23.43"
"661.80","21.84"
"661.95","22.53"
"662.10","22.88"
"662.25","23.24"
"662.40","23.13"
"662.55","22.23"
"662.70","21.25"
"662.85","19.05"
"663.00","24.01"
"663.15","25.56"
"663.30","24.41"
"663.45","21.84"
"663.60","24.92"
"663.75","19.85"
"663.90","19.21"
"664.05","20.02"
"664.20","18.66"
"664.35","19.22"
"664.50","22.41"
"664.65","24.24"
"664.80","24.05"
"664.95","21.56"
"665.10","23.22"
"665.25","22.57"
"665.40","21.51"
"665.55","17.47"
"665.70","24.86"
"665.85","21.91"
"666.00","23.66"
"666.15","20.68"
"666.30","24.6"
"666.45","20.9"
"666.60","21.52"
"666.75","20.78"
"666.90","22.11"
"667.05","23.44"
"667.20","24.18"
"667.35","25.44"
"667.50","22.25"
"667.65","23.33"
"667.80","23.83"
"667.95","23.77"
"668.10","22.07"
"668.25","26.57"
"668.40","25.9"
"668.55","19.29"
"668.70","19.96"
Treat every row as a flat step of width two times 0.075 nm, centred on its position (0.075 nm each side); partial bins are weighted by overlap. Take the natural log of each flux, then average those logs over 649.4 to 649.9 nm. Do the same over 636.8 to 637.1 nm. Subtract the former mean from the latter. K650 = 0.08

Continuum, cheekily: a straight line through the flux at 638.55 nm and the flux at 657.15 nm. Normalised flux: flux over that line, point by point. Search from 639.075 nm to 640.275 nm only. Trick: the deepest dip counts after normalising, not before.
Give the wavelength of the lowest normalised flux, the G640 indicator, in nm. 640.05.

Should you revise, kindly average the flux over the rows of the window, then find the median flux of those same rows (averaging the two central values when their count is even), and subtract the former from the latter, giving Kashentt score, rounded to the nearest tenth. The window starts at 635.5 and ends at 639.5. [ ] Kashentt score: 0.0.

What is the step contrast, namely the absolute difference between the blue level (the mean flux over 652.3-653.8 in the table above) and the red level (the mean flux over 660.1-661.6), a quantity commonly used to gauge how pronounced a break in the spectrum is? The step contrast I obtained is 1.2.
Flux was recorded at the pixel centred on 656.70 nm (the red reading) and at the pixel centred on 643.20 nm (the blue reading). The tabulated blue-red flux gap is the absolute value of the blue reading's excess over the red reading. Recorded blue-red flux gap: 13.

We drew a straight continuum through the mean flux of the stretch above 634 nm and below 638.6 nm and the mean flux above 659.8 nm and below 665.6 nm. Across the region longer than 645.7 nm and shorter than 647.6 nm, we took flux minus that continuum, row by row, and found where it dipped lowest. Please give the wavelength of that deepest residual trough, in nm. 646.50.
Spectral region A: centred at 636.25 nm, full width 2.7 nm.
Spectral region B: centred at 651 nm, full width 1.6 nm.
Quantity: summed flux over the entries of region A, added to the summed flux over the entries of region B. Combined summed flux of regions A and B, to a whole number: 650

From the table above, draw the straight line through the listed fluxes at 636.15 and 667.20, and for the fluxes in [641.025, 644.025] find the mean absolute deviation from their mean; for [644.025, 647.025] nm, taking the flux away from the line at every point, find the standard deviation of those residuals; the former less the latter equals -0.1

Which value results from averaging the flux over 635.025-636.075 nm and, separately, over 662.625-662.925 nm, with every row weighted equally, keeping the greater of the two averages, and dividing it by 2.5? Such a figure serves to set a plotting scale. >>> 9.4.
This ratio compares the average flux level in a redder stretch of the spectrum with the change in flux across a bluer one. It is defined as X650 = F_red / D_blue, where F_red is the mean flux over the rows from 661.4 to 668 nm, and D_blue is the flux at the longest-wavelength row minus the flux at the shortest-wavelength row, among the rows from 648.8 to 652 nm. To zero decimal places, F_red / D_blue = -10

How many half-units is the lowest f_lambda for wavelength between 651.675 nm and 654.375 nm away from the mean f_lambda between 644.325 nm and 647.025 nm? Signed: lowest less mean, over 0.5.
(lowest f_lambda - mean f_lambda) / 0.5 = -4.7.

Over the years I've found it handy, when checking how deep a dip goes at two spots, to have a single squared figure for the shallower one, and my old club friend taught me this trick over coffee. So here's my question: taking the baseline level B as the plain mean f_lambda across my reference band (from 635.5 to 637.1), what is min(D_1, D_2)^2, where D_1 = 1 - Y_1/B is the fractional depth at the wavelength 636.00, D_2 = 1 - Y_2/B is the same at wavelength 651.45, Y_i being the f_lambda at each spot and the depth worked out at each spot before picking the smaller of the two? 0.002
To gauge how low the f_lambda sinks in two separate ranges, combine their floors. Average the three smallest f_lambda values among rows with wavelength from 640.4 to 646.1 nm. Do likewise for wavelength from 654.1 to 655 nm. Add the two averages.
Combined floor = 43.5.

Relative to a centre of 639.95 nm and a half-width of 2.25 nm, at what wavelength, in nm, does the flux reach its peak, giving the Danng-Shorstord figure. 642.15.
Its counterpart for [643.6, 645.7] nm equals 644.40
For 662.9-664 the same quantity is 663.15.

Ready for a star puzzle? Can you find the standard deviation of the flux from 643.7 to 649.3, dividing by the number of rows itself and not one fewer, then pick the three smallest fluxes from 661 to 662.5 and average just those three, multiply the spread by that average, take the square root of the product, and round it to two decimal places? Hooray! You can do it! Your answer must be 7.07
